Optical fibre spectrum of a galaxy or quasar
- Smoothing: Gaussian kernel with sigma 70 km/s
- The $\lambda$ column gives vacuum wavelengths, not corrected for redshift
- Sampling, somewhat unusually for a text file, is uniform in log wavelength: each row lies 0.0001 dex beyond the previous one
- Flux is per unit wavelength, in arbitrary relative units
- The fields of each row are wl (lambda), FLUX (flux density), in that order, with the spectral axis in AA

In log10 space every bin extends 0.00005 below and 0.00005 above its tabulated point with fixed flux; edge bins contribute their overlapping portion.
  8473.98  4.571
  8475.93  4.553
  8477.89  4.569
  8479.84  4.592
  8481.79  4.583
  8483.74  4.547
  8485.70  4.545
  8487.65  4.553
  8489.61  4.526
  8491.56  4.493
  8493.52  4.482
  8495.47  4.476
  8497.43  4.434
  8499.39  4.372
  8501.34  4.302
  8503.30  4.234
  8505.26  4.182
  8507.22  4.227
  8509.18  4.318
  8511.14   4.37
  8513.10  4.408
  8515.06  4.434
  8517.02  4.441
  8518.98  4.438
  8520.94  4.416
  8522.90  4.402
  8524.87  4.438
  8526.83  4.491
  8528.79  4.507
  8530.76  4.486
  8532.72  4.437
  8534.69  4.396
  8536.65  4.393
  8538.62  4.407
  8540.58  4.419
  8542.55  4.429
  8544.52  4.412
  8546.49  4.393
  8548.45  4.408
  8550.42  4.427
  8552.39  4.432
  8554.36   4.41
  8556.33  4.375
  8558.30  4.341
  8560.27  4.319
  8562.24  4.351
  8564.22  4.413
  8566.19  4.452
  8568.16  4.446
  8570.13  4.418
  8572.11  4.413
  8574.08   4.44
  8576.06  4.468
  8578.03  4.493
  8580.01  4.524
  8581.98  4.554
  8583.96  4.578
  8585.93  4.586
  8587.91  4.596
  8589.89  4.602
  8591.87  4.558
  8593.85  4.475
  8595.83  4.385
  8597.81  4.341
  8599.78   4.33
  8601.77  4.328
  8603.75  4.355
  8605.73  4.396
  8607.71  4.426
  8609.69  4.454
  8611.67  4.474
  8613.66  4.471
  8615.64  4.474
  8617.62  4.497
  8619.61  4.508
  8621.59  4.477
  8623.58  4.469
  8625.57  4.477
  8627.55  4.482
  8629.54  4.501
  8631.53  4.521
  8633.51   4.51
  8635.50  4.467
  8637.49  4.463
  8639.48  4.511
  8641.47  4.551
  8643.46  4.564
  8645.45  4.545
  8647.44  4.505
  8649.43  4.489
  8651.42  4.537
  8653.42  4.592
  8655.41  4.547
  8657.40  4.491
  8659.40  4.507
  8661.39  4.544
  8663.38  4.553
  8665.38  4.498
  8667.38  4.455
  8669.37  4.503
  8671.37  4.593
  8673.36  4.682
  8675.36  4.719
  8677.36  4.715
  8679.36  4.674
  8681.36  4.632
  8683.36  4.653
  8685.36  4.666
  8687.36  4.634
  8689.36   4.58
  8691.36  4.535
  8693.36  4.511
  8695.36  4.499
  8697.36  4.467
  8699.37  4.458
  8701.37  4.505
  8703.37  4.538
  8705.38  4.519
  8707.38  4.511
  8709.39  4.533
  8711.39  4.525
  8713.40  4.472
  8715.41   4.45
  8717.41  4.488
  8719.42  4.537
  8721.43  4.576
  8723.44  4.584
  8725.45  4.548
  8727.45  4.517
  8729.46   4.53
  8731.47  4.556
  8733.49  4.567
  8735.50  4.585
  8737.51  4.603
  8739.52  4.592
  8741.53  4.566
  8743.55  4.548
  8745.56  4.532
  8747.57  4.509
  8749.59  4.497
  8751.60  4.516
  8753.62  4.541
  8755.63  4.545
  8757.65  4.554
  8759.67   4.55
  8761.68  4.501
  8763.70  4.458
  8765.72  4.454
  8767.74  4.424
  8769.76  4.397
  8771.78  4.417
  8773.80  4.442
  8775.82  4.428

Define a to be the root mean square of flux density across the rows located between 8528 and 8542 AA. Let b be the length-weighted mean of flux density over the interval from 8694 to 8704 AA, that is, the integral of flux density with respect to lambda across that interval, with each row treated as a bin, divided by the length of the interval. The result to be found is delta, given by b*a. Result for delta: 19.93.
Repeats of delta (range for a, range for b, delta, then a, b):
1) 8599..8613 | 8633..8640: 19.70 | 4.395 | 4.48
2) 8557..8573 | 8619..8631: 19.71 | 4.394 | 4.49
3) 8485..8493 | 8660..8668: 20.45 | 4.529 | 4.51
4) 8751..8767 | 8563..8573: 19.97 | 4.515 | 4.42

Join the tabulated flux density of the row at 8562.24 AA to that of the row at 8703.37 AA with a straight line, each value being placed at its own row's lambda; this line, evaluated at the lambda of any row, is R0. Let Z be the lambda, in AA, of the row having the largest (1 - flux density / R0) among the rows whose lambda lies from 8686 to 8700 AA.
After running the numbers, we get 8699.37 AA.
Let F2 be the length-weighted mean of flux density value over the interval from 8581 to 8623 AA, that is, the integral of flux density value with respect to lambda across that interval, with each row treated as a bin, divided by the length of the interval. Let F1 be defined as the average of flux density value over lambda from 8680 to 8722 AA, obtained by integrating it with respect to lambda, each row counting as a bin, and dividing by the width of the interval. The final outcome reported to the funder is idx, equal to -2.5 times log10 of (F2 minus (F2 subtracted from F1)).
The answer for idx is -1.61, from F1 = 4.54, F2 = 4.469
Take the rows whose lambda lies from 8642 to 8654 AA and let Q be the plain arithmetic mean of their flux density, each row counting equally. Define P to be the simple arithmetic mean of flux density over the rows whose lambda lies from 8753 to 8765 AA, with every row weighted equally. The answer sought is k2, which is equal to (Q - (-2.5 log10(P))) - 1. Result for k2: 5.18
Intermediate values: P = 4.525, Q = 4.54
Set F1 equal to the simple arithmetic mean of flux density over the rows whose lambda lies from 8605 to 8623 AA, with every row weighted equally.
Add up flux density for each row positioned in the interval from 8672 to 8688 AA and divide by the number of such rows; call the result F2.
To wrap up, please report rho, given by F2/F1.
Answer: 1.047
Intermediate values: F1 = 4.46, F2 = 4.67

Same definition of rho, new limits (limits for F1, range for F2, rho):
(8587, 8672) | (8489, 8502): 0.989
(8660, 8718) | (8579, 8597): 0.997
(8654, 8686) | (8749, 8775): 0.977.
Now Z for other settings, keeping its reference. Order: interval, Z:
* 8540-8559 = 8558.30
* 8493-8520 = 8505.26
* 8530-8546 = 8536.65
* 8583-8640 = 8601.77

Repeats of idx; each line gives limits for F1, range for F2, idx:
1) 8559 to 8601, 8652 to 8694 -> -1.68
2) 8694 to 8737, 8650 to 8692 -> -1.67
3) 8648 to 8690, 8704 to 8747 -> -1.63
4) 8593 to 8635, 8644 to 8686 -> -1.68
